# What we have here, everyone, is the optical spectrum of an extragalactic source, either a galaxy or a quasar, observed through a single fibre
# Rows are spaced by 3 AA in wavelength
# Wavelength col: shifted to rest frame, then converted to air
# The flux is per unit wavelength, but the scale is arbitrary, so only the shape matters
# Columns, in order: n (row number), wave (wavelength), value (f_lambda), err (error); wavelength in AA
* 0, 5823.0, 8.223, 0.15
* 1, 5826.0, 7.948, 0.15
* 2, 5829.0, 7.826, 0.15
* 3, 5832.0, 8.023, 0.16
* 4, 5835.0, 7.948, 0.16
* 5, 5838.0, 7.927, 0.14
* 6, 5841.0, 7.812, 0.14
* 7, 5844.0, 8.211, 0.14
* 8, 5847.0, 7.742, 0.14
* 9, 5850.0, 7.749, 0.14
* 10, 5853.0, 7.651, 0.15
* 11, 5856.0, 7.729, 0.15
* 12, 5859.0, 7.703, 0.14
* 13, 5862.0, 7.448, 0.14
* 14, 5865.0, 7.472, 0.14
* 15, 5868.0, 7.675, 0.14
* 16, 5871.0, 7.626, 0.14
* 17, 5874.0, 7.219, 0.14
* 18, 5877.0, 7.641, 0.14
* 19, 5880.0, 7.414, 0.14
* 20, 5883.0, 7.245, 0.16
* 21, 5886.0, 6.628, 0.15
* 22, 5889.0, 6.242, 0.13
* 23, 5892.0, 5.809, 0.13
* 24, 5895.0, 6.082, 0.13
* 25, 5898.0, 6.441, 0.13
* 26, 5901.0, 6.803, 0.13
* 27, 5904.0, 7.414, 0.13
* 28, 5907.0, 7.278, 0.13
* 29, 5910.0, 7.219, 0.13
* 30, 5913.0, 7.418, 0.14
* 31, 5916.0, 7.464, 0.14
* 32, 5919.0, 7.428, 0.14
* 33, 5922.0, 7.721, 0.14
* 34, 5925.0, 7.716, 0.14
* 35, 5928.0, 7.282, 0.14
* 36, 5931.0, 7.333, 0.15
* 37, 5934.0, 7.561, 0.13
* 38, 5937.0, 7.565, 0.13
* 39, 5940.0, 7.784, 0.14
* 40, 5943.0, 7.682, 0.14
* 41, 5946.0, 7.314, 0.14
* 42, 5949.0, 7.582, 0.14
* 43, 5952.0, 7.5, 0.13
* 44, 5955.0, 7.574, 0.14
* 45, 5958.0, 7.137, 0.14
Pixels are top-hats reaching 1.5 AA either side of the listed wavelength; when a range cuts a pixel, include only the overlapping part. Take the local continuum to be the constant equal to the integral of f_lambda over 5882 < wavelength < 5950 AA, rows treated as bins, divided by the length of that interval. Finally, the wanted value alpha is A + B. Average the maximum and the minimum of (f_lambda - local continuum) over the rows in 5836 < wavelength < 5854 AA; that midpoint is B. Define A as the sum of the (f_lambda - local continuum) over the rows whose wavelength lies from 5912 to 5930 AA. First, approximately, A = 2.0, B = 0.76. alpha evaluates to 2.8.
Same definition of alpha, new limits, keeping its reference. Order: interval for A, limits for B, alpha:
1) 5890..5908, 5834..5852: -2.4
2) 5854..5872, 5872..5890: 2.4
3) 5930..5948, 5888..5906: 1.7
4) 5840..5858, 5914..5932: 4.2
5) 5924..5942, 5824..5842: 3.0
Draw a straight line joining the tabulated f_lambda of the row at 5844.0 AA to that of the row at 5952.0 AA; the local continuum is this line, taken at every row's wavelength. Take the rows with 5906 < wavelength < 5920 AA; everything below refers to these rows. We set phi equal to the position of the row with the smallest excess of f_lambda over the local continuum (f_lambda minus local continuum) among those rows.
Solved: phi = 5910.0 AA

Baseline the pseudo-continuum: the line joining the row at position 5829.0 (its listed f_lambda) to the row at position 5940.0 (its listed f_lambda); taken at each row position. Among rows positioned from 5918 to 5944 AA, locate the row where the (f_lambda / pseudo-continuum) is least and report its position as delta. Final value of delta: 5928.0 AA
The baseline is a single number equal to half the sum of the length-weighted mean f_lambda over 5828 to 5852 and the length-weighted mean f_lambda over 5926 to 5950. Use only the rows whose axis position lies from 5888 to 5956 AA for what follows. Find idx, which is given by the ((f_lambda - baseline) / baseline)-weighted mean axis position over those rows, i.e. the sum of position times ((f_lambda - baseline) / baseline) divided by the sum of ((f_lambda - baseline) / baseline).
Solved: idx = 5905.0 AA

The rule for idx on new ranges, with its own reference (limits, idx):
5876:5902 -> 5892.1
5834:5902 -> 5895.5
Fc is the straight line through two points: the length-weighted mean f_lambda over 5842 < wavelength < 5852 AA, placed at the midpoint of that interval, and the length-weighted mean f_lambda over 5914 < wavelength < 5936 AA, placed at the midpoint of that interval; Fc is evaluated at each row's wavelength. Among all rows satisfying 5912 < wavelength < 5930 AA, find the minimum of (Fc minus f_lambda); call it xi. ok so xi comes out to -0.2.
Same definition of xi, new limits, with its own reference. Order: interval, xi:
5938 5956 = -0.4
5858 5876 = 0.1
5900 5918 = 0.1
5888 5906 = 0.2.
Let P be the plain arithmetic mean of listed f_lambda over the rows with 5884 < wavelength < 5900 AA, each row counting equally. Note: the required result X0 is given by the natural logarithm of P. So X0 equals 1.83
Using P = 6.2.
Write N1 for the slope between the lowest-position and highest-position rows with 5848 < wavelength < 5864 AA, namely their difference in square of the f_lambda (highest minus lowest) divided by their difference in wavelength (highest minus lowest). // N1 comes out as -0.4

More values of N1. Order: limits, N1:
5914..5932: -0.1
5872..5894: -1.0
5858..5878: -0.1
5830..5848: -0.3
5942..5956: -0.1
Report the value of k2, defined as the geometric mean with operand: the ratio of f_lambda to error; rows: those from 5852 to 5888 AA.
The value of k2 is 51.7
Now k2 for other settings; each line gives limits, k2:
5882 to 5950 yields 52.1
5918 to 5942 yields 54.4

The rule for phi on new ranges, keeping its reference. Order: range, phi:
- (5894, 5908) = 5895.0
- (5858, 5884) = 5874.0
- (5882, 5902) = 5892.0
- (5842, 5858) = 5853.0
